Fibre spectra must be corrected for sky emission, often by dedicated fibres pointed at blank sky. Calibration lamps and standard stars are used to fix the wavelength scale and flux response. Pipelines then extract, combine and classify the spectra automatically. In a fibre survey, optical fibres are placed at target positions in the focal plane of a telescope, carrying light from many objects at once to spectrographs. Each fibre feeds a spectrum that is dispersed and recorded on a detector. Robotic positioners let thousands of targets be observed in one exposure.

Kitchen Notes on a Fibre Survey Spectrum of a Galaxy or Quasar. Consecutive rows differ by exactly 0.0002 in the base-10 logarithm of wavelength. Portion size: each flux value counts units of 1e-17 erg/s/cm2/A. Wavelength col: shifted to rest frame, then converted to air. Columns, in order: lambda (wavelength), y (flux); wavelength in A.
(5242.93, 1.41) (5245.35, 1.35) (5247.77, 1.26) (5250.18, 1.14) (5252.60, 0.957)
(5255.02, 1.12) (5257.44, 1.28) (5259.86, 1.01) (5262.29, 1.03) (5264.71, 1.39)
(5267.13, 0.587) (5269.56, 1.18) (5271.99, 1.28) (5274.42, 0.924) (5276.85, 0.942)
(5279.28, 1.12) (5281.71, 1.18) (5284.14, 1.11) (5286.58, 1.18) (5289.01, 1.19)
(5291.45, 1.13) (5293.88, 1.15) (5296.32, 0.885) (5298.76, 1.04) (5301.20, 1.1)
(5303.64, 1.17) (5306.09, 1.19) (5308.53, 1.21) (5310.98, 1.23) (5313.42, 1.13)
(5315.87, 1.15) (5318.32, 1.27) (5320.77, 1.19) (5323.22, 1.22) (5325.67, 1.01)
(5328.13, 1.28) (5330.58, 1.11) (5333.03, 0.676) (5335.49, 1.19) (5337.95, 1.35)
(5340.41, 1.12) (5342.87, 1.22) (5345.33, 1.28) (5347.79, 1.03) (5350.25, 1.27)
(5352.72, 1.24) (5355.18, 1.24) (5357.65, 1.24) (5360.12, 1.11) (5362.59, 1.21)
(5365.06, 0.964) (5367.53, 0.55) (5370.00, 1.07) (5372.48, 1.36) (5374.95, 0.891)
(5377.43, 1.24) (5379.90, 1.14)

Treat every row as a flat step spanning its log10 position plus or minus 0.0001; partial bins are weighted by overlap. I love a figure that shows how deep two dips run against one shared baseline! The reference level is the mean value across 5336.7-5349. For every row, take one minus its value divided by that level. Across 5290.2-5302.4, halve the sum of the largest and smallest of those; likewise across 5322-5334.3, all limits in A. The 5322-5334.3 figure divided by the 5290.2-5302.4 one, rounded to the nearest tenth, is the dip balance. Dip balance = 1.2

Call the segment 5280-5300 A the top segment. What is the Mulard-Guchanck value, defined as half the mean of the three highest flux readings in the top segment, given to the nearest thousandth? 0.592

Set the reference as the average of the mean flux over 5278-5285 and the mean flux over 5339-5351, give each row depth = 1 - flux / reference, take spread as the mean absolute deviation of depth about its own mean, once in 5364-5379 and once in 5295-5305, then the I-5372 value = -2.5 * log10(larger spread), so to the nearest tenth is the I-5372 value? 1.9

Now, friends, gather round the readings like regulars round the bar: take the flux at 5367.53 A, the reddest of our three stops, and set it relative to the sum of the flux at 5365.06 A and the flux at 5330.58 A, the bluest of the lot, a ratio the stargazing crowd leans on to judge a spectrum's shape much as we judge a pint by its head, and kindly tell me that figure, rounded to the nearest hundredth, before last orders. 0.27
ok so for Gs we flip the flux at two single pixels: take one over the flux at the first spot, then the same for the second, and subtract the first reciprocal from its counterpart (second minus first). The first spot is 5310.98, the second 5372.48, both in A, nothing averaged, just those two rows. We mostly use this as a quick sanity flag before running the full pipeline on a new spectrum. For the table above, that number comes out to -0.078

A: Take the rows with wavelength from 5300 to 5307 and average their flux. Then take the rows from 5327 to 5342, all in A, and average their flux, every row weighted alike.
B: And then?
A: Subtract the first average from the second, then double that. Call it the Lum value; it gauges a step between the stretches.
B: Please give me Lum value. -0.06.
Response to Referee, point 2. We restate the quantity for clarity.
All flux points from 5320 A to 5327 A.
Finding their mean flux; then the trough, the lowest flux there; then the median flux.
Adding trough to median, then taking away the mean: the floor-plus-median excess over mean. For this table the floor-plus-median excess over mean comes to 1.06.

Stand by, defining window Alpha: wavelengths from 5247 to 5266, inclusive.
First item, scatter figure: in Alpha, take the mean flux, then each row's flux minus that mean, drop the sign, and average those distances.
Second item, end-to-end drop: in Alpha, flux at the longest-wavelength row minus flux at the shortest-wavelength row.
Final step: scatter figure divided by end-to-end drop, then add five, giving 5.93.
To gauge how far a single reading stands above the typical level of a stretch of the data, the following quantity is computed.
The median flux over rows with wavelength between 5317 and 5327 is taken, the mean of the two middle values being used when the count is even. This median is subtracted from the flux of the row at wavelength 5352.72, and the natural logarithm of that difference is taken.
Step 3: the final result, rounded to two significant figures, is -3.4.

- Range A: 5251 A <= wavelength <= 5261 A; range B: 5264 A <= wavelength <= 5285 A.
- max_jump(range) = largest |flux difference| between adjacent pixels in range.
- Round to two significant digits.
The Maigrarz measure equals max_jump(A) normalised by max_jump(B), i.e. 0.34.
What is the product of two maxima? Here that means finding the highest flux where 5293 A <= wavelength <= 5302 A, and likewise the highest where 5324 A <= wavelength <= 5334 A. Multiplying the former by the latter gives 1.47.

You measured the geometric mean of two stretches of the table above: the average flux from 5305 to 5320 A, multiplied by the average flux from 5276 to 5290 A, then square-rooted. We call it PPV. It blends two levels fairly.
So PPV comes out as 1.16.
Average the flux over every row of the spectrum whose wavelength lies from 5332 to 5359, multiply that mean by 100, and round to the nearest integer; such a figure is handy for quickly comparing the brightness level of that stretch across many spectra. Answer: 117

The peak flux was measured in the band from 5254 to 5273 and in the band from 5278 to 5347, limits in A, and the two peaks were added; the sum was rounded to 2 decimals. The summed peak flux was 2.74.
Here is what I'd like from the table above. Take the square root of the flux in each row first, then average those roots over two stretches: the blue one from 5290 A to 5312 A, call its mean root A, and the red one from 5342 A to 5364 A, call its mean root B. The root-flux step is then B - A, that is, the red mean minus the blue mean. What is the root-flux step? 0.038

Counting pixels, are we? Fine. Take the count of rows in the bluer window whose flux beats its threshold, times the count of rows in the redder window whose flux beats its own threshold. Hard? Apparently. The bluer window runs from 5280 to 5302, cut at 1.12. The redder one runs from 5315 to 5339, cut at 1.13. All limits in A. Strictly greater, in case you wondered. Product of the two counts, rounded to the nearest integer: 35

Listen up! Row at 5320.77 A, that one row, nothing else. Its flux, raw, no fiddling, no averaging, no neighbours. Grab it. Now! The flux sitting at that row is 1.19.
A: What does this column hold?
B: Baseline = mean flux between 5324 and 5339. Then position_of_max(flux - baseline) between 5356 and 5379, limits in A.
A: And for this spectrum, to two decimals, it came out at 5372.48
